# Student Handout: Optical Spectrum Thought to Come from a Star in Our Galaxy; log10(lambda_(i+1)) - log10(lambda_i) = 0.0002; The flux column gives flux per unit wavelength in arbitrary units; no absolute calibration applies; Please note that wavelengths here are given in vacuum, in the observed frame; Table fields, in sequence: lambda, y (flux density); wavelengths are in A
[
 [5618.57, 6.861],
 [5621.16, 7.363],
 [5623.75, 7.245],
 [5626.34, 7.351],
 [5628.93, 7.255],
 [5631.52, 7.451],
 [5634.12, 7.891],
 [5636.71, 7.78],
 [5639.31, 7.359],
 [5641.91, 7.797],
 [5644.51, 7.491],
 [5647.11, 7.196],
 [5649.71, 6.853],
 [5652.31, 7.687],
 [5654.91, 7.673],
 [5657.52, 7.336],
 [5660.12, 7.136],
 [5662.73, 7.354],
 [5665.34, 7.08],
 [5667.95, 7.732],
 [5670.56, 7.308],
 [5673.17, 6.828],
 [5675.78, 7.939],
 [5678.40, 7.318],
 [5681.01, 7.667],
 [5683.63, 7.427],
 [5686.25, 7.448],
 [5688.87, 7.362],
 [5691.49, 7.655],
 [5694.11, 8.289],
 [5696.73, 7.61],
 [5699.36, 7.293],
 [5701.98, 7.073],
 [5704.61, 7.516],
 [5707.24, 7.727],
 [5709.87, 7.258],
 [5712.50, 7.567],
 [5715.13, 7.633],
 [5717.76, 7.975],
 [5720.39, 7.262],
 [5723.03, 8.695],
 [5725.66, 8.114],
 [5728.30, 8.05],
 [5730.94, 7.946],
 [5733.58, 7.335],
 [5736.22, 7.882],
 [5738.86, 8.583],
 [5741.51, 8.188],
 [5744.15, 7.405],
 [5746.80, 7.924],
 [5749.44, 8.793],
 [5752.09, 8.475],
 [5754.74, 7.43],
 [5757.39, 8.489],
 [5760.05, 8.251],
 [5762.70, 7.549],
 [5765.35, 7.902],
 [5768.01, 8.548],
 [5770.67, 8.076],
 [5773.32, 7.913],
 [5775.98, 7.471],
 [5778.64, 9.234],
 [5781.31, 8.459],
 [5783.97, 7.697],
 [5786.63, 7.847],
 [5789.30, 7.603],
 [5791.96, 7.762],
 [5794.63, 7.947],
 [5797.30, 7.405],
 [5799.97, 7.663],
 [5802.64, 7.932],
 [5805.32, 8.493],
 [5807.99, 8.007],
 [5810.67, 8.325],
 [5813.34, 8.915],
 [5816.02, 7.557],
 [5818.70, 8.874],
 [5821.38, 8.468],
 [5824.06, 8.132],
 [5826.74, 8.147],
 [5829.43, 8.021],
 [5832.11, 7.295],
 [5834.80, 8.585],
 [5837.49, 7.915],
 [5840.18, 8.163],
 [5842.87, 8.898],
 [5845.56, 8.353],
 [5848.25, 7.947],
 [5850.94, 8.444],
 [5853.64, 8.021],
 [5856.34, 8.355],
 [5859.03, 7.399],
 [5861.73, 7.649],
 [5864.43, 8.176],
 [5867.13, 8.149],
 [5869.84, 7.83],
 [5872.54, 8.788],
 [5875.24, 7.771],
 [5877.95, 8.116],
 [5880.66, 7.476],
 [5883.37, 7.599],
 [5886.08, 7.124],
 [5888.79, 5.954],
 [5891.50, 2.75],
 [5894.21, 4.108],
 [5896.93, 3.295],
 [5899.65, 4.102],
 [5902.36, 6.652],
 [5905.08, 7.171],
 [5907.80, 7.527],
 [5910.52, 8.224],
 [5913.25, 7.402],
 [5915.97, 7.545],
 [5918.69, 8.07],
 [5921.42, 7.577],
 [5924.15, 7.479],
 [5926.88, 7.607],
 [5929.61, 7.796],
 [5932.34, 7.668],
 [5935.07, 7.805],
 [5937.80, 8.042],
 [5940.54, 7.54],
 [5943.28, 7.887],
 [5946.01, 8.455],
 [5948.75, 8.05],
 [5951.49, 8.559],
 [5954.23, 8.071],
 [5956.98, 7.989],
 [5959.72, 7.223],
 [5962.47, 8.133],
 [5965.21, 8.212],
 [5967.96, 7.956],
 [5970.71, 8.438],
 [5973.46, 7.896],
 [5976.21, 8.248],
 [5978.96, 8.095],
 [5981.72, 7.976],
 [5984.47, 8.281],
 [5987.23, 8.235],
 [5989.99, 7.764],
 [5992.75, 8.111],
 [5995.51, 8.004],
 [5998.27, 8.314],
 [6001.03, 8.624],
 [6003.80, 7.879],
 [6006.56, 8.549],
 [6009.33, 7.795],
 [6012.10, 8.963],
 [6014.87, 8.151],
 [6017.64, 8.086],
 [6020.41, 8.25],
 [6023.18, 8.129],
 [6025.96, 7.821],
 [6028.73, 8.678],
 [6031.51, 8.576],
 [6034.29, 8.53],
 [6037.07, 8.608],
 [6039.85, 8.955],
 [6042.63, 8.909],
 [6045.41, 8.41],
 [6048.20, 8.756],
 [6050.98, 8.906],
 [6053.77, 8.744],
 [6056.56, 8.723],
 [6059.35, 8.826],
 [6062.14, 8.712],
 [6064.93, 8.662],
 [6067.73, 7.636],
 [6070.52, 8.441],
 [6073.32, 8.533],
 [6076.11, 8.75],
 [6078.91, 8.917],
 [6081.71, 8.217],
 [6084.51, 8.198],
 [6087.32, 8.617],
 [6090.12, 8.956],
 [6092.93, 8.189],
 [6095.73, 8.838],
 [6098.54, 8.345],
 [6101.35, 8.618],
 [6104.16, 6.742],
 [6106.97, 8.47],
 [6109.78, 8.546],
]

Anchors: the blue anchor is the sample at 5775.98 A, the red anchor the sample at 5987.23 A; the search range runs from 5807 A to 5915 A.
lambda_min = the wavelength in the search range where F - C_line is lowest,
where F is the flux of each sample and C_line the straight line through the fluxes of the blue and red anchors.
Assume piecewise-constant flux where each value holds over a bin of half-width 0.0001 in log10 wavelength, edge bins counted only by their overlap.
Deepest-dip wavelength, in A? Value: 5891.50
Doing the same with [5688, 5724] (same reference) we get 5701.98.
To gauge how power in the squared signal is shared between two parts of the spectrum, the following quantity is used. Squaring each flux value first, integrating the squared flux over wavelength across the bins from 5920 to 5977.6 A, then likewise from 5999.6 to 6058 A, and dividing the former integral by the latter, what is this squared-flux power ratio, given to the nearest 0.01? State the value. 0.86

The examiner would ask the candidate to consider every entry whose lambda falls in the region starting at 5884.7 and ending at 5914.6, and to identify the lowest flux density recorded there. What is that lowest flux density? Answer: 2.75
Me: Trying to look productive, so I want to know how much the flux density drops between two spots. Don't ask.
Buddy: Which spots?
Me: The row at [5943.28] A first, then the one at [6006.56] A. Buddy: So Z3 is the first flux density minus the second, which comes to -0.7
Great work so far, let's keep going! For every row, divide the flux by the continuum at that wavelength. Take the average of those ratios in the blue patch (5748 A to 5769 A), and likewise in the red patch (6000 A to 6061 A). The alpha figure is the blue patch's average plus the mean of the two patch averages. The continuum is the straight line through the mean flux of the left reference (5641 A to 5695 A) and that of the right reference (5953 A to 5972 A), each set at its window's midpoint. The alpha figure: 2.132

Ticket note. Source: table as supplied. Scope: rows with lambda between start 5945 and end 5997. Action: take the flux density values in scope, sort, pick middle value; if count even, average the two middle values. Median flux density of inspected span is 8.095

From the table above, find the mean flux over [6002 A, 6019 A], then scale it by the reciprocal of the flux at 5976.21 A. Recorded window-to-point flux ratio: 1.00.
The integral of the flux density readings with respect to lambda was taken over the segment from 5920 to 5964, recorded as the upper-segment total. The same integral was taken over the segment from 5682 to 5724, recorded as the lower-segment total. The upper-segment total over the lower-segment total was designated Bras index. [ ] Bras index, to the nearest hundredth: 1.08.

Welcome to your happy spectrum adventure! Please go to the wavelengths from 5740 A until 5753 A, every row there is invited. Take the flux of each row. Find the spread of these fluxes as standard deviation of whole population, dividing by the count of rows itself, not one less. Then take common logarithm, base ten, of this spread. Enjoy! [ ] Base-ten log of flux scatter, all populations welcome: -0.324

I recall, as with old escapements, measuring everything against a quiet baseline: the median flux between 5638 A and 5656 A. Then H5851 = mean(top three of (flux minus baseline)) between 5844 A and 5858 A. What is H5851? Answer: 0.89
